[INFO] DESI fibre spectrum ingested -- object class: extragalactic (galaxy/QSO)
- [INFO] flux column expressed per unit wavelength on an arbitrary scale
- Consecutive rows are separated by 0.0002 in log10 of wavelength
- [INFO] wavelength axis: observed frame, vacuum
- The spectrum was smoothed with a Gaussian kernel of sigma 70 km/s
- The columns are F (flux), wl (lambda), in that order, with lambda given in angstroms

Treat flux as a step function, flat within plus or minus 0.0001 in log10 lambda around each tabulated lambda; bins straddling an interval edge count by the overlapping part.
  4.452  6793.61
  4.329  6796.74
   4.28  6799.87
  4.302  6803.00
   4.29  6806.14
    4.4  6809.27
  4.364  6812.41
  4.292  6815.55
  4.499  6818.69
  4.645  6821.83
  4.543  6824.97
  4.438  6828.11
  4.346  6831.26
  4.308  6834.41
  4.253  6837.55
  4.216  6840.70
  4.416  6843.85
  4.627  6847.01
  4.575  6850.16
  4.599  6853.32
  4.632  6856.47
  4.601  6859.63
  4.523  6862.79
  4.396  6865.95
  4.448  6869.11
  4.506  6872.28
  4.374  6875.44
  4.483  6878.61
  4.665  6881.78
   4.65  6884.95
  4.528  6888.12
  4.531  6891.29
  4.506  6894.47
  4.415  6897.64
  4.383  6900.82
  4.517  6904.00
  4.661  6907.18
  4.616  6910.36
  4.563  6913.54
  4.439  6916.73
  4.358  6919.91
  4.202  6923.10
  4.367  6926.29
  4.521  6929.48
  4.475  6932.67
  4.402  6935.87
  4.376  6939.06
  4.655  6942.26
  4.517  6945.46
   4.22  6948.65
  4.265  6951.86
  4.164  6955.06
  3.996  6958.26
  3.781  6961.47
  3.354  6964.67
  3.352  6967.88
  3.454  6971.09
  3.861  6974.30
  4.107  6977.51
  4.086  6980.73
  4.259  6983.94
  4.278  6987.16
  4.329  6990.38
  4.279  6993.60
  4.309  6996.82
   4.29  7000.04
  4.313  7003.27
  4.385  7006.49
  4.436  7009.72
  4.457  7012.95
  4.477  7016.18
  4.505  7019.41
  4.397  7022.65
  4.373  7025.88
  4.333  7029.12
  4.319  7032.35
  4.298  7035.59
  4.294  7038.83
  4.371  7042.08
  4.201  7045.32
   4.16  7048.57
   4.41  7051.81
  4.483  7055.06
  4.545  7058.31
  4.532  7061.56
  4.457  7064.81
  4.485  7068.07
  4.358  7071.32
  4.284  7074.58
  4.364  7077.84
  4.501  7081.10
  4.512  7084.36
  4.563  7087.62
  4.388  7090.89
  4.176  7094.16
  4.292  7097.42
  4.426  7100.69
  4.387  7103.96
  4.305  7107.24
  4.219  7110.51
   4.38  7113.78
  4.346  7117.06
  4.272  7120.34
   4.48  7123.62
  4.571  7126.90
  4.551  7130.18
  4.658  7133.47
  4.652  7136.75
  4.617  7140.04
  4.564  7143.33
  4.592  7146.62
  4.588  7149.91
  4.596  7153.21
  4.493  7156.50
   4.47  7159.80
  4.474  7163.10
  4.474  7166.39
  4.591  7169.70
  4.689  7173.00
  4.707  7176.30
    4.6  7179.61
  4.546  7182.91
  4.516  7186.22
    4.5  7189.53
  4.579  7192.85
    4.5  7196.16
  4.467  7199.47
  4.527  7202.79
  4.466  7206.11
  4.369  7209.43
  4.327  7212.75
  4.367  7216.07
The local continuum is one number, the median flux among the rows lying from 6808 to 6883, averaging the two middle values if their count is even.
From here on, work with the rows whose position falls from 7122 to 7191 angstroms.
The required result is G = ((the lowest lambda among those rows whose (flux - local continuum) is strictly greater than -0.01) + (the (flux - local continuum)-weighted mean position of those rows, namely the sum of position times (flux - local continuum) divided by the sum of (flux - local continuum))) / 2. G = 7139.6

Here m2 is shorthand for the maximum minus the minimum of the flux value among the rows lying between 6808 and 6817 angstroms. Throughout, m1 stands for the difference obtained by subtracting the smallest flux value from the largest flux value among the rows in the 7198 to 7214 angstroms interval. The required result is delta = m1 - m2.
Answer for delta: 0.1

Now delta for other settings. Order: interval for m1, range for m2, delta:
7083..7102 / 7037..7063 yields 0.0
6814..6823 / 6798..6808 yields 0.3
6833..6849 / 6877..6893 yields 0.2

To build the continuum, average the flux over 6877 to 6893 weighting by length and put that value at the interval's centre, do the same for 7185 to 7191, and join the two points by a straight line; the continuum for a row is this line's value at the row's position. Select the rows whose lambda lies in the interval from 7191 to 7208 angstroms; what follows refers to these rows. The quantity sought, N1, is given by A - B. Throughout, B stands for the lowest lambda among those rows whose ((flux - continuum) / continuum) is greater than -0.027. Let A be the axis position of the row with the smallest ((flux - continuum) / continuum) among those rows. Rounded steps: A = 7199.47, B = 7192.85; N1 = 6.6 angstroms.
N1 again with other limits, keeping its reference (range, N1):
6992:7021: -16.1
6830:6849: -6.3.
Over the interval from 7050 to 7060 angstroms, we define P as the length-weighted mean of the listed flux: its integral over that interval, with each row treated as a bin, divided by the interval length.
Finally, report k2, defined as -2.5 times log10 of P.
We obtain -1.63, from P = 4.48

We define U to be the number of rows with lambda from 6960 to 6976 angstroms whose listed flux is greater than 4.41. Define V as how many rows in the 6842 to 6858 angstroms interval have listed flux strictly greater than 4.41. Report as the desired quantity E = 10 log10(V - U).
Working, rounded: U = 0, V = 5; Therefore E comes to 7.0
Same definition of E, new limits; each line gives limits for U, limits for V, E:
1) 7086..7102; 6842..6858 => 4.8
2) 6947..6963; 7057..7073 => 6.0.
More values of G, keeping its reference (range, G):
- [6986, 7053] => 7017.0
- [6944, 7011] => 6958.4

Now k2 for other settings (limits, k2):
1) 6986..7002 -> -1.58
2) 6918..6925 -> -1.58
